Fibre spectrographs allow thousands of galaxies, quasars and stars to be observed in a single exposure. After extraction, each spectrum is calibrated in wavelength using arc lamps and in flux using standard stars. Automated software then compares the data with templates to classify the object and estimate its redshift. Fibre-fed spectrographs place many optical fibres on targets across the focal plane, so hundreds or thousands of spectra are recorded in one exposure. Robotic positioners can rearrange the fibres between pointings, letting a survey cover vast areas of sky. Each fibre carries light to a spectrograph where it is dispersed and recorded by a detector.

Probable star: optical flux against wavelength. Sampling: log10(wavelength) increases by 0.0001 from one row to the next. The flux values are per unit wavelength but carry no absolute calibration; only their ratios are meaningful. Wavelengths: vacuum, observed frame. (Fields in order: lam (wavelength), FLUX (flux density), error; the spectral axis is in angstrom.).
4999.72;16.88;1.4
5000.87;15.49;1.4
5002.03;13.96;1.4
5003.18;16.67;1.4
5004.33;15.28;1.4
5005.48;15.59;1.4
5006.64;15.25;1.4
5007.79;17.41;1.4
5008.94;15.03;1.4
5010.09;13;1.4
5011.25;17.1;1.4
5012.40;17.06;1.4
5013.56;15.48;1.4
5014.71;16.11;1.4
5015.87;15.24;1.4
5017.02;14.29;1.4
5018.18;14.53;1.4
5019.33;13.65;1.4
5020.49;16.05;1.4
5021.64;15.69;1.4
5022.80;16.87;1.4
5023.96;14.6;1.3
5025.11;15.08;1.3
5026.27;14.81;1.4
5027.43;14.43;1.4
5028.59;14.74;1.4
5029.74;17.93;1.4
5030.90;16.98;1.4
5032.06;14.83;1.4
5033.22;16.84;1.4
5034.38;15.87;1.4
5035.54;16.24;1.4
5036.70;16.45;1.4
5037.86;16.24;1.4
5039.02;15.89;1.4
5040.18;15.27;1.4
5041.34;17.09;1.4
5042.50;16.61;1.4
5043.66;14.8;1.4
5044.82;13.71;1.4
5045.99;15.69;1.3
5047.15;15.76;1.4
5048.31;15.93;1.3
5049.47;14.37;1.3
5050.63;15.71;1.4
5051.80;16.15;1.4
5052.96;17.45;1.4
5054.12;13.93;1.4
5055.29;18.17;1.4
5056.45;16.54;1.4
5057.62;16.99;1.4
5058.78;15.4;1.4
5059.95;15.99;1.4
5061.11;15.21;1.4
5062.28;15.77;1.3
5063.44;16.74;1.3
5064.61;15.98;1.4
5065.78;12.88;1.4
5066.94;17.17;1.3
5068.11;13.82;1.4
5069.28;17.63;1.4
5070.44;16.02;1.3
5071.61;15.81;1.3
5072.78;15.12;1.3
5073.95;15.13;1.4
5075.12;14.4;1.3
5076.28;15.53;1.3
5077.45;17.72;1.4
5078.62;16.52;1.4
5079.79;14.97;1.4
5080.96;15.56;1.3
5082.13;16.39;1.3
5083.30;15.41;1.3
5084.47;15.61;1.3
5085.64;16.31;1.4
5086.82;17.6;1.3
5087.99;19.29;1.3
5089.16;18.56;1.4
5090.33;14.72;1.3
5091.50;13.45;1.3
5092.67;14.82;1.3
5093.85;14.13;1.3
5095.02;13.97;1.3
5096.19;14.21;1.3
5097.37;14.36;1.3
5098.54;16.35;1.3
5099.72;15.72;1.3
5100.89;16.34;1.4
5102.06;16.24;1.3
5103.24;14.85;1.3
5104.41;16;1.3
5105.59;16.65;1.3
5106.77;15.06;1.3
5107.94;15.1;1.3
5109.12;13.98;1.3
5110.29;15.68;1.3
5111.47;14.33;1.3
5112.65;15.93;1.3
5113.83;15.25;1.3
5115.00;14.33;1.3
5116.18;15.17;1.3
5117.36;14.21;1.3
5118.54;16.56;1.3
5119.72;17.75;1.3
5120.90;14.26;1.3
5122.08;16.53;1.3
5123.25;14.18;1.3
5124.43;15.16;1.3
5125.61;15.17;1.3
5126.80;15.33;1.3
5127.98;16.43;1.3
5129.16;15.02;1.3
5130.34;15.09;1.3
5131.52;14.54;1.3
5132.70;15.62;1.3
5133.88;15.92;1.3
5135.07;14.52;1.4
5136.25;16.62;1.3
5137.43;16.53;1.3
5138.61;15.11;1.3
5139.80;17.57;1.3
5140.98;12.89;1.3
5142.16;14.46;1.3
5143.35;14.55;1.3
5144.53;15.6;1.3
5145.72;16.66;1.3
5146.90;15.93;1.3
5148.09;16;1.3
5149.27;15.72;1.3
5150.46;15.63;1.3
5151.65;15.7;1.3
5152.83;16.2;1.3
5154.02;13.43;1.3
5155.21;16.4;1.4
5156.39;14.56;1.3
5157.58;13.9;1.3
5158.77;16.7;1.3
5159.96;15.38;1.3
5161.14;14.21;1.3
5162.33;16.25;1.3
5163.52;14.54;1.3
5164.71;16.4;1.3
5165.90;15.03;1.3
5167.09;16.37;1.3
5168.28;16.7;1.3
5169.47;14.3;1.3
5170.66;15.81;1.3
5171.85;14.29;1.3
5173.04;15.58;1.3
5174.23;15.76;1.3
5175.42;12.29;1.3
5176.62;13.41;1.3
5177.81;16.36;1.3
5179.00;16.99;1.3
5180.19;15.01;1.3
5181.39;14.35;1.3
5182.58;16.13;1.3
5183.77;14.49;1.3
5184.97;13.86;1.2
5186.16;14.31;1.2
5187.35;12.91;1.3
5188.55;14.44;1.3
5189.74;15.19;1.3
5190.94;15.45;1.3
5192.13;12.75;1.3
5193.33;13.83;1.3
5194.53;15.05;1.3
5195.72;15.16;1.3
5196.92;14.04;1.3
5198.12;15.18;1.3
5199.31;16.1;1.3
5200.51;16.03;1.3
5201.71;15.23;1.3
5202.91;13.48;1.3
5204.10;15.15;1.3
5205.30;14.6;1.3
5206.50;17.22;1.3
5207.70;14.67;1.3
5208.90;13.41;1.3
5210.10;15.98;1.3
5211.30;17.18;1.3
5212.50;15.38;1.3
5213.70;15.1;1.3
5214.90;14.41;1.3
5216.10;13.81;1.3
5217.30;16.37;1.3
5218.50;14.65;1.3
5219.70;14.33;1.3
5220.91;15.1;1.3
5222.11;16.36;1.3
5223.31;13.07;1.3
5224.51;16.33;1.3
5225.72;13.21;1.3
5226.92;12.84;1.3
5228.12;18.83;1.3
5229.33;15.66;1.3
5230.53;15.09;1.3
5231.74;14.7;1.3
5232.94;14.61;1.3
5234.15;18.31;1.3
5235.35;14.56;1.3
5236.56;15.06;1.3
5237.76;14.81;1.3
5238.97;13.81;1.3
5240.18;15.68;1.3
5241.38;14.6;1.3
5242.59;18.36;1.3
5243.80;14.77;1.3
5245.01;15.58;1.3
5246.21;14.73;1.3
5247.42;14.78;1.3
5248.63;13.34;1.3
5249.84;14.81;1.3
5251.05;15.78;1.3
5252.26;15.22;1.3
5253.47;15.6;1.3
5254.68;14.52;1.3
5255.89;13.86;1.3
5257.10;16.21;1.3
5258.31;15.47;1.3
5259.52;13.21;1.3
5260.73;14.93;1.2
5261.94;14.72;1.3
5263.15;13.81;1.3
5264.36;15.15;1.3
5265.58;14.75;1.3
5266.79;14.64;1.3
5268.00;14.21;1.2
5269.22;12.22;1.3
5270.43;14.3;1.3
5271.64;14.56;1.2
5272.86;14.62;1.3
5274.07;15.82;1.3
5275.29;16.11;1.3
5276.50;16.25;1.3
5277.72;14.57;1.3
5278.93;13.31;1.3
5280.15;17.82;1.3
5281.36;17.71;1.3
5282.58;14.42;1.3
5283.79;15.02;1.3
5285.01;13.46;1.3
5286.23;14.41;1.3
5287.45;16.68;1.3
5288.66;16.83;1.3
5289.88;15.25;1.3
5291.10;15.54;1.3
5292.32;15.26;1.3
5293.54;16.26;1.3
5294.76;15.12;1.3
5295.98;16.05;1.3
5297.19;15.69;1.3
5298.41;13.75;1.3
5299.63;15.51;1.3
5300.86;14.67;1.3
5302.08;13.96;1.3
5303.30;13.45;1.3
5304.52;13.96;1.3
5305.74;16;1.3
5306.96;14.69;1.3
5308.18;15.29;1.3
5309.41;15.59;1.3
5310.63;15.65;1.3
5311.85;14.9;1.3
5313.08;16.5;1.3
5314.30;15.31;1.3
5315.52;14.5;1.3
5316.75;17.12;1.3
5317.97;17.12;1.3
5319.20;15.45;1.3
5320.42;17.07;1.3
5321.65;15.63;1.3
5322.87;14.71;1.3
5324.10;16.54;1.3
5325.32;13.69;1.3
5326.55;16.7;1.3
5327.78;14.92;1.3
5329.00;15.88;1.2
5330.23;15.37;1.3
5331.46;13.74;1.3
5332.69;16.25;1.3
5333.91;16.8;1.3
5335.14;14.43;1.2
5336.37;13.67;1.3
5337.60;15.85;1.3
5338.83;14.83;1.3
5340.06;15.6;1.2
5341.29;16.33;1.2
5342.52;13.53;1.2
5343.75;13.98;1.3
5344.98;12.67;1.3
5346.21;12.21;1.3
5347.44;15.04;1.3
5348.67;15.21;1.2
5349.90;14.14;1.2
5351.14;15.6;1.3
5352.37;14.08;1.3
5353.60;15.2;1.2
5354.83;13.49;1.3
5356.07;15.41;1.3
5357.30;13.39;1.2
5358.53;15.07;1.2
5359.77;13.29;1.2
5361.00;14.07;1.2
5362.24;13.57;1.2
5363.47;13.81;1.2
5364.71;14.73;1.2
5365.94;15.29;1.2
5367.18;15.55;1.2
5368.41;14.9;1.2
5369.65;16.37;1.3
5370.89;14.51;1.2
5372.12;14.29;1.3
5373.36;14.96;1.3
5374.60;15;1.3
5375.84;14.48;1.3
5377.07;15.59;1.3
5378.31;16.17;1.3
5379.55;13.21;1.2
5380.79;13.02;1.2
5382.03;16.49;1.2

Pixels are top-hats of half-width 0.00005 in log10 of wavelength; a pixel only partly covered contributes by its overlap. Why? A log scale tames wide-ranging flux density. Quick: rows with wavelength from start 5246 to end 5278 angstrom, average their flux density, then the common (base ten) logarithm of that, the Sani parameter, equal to 1.17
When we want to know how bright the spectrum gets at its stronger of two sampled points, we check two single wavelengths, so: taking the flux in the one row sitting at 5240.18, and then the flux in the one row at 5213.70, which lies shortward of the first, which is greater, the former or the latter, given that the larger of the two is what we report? 15.7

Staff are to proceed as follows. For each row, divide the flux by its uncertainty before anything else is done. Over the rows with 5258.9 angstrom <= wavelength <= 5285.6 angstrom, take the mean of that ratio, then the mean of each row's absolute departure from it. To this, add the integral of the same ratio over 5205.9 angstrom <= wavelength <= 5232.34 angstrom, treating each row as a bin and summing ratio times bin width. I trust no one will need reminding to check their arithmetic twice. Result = 309.3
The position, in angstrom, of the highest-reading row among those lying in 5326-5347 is 5333.91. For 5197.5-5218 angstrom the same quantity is 5206.50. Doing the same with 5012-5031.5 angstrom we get 5029.74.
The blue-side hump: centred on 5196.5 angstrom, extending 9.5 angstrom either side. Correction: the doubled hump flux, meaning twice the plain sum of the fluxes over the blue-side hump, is 469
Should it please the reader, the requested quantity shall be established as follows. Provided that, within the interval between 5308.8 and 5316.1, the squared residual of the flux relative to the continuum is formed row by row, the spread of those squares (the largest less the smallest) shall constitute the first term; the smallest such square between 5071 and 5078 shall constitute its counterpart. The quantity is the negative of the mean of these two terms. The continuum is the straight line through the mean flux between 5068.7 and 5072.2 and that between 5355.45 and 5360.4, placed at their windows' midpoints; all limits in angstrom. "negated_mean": -2.0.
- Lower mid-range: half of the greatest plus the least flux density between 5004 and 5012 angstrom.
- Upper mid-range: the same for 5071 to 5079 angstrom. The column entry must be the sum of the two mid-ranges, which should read 31.3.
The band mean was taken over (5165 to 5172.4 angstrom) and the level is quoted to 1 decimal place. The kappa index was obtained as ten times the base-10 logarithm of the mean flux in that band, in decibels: 11.9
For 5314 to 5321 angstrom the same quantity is 12.1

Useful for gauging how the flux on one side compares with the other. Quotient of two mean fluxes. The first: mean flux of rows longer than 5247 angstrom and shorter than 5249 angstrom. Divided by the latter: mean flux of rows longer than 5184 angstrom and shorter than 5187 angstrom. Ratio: 1.00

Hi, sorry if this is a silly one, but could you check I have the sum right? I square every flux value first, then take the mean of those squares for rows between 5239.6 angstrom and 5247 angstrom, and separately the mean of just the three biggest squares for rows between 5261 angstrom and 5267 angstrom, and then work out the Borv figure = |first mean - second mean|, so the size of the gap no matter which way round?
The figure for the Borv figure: 24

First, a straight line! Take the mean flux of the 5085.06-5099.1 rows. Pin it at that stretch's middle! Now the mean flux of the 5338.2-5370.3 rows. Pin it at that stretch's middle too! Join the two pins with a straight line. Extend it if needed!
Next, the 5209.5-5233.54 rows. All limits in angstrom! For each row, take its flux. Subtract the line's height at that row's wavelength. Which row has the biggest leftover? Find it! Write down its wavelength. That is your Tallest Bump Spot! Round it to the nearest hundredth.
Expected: 5228.12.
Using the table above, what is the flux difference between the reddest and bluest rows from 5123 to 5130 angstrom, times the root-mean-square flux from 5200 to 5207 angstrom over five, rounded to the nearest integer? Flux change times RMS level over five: 3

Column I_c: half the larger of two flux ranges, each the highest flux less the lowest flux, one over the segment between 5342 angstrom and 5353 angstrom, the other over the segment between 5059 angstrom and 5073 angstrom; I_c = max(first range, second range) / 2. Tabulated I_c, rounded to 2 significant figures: 2.4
